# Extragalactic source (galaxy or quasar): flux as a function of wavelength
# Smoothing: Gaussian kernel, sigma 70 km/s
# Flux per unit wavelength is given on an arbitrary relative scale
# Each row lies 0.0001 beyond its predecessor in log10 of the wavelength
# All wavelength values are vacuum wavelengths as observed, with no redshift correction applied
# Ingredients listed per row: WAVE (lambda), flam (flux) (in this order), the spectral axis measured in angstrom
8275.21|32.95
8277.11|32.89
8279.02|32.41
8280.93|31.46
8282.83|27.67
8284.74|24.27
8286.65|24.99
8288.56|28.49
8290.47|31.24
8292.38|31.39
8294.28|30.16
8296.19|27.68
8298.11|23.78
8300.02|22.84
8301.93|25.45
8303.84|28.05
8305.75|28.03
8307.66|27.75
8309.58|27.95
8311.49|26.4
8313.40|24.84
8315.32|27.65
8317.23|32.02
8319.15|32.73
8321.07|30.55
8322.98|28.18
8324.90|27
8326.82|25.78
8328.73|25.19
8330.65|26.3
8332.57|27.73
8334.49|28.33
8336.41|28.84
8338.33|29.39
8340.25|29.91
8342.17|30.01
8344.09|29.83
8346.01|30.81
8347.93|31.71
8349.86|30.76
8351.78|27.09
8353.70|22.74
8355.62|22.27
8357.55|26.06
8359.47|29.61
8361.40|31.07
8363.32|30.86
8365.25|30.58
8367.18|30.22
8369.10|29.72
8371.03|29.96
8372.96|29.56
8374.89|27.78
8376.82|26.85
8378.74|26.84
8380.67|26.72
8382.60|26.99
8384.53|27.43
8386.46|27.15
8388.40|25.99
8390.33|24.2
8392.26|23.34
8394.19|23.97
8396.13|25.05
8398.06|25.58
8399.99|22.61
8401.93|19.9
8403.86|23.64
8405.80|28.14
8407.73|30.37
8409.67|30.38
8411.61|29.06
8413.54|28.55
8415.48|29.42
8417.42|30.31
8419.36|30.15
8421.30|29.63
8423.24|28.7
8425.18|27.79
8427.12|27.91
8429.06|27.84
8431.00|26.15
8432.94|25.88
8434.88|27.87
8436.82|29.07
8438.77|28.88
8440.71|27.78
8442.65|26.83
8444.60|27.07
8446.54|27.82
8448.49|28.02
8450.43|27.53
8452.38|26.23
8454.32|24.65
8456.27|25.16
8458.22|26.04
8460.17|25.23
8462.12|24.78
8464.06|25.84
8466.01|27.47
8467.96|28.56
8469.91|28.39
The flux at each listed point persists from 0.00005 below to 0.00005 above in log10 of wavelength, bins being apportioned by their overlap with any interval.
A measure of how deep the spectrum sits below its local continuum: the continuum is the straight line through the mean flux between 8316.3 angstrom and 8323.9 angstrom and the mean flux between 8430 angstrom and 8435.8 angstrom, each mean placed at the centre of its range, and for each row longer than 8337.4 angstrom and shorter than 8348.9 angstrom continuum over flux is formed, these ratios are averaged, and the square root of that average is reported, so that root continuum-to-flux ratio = 1.00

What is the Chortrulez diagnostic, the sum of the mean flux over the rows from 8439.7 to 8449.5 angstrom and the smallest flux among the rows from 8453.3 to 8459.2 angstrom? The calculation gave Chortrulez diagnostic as 52.2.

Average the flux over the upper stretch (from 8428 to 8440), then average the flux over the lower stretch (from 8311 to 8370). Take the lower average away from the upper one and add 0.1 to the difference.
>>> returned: -0.81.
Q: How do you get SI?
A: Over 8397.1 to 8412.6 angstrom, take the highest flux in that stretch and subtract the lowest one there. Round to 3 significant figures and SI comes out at 10.5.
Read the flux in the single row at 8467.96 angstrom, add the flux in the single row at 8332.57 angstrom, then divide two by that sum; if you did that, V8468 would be 0.0355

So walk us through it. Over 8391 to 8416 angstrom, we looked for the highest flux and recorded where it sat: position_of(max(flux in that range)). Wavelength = 8409.67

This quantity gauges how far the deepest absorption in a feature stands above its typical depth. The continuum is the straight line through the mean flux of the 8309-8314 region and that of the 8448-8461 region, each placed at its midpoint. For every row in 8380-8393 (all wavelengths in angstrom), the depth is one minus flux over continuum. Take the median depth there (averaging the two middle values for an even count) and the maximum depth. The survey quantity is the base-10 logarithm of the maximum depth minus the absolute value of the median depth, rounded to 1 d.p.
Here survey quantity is -1.0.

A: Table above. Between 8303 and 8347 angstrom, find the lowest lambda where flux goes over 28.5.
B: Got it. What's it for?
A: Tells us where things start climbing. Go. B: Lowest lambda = 8317.23 angstrom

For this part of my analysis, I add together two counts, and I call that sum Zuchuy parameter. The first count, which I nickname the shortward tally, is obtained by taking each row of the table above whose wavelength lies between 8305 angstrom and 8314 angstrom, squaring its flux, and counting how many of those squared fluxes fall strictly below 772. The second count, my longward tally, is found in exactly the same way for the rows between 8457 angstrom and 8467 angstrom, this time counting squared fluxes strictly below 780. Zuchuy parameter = 8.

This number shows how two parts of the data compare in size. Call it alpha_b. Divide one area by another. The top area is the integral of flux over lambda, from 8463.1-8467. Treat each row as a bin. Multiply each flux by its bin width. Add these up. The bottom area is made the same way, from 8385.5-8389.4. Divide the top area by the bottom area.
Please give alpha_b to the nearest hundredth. 1.01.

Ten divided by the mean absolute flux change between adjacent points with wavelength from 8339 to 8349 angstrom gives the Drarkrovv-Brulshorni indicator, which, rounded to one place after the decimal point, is 18.5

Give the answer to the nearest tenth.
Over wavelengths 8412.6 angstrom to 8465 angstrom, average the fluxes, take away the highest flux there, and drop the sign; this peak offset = 2.9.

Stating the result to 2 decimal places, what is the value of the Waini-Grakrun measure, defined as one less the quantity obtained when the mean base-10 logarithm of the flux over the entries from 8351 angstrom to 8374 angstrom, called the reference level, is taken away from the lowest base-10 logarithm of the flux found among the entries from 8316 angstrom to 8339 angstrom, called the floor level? 1.05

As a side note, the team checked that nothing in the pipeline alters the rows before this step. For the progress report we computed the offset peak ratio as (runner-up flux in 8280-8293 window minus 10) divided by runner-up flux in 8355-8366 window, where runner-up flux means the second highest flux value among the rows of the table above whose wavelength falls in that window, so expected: 0.693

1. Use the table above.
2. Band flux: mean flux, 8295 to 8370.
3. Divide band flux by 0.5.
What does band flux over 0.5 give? 56.2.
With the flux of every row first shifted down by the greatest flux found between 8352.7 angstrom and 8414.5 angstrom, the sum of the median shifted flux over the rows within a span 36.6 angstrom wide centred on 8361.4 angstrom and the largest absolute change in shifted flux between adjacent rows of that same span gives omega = 3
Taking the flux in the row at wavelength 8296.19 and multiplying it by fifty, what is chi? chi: 1384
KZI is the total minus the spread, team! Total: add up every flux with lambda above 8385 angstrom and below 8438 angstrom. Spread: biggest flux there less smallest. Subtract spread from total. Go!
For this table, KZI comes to 718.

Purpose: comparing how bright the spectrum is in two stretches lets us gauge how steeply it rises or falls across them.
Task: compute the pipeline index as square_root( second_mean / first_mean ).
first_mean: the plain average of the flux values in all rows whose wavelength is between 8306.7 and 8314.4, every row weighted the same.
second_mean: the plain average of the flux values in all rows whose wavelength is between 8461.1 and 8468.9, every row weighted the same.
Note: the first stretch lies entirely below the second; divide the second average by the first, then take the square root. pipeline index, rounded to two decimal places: 1.00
